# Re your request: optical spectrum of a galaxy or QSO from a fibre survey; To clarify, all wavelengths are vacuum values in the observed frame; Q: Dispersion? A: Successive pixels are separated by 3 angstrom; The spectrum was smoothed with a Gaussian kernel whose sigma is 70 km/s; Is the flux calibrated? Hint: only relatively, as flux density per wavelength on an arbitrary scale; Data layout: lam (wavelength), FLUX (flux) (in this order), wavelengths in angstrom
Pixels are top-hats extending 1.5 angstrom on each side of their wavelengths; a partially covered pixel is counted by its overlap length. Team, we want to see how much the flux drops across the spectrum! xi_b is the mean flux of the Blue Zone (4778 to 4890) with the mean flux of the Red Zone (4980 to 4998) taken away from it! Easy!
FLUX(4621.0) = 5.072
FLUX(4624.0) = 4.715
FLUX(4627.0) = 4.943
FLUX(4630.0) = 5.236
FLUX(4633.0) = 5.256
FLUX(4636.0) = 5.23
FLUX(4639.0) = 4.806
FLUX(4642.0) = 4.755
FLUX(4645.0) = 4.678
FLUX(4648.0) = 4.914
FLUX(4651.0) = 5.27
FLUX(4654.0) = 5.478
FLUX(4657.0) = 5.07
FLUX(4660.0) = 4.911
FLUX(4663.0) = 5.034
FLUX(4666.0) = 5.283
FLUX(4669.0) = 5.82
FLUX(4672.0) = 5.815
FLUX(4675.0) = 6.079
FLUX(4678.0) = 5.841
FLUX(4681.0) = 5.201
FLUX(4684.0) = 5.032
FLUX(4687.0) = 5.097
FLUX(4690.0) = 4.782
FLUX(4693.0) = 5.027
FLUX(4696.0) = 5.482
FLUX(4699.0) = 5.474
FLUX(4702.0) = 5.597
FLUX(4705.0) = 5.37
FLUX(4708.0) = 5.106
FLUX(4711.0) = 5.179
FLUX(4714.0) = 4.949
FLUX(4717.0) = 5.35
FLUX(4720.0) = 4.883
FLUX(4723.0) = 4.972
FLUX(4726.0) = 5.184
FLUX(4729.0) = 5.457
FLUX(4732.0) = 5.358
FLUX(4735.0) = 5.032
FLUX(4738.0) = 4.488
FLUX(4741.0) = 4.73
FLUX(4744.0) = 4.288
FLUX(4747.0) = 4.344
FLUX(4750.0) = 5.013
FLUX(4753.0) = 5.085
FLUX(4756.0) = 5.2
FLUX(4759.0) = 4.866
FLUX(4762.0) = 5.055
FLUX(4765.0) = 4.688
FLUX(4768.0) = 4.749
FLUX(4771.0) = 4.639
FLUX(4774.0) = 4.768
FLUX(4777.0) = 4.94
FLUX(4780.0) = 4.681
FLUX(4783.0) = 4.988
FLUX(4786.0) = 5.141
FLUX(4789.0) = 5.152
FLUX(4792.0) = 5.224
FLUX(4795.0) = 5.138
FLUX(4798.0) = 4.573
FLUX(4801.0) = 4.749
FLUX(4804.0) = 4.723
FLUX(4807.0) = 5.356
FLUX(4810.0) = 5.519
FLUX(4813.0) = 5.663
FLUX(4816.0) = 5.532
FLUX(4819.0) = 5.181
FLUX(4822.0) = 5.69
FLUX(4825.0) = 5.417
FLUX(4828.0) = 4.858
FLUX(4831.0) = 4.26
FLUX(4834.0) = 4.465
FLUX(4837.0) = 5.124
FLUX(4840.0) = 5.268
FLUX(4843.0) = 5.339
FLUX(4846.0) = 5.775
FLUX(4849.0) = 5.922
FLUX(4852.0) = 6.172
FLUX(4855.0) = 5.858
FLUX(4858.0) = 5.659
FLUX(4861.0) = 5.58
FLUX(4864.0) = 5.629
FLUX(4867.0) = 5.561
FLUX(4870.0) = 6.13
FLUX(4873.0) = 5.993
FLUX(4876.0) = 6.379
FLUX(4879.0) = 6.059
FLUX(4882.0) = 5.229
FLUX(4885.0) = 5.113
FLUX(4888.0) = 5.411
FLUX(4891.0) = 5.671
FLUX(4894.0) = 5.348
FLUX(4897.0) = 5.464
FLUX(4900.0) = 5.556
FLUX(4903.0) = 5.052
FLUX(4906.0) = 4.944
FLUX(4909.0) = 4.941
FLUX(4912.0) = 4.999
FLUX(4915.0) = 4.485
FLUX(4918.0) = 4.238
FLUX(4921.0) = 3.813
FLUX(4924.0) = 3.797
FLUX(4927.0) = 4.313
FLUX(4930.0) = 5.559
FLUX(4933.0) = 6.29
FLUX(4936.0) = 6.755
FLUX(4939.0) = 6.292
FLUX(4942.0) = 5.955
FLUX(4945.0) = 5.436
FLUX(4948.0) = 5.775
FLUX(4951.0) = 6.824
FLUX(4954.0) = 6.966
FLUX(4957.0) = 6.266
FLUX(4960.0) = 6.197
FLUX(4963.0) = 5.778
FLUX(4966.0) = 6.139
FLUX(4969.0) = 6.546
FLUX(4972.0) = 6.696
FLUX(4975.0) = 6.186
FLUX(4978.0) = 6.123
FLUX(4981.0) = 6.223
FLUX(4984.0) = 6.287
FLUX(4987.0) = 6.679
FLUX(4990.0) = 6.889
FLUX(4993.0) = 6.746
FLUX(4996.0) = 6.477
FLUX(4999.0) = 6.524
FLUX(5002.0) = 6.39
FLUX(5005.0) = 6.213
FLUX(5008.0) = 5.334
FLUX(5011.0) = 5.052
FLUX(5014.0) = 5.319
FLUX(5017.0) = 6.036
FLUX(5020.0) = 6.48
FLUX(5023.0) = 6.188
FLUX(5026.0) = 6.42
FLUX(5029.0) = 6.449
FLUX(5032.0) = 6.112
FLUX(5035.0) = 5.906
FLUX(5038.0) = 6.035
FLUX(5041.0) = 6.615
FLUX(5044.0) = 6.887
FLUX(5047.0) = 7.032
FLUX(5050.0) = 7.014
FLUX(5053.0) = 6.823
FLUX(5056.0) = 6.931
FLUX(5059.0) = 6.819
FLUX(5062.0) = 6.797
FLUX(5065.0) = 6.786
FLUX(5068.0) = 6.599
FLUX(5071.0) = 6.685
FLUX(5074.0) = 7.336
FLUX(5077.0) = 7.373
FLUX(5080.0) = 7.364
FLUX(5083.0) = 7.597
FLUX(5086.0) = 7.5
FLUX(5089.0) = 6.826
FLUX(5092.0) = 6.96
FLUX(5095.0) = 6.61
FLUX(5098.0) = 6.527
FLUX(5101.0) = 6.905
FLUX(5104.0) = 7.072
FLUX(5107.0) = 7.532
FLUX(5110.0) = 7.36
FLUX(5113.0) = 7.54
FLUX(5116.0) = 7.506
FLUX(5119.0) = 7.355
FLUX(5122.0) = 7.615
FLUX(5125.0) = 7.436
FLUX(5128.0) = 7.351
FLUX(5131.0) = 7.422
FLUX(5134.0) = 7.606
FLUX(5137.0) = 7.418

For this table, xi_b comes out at -1.2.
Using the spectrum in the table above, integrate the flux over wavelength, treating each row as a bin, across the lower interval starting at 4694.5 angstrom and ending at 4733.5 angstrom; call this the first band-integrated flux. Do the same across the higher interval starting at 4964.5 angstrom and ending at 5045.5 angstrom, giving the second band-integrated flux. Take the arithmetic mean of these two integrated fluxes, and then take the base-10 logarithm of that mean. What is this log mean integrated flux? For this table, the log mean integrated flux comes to 2.6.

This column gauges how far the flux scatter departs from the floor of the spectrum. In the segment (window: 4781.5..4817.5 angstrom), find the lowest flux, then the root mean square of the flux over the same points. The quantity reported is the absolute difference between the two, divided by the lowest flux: 0.13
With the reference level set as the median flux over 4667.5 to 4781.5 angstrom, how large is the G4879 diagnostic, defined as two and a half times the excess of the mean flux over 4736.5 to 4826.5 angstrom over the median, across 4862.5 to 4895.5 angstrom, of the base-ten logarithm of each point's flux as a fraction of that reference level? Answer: 12.3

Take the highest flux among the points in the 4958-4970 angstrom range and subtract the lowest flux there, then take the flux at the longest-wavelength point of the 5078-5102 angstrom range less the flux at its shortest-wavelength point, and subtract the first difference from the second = -1.2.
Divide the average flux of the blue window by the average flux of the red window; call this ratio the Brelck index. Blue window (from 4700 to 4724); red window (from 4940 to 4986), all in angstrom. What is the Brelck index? 0.83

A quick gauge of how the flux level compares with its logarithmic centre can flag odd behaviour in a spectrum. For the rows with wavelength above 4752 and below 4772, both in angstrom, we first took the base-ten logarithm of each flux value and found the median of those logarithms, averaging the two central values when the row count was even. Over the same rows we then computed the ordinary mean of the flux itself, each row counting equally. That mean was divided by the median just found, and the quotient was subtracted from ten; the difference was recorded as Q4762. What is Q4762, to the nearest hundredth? 2.87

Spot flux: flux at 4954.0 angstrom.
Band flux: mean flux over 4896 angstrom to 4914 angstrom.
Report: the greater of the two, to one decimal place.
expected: 7.0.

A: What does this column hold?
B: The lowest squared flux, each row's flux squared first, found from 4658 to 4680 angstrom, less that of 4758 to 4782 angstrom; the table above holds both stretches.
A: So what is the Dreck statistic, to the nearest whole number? 3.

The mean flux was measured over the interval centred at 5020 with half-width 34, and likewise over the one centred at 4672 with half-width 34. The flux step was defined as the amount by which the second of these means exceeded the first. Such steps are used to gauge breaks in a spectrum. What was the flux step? -1.1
